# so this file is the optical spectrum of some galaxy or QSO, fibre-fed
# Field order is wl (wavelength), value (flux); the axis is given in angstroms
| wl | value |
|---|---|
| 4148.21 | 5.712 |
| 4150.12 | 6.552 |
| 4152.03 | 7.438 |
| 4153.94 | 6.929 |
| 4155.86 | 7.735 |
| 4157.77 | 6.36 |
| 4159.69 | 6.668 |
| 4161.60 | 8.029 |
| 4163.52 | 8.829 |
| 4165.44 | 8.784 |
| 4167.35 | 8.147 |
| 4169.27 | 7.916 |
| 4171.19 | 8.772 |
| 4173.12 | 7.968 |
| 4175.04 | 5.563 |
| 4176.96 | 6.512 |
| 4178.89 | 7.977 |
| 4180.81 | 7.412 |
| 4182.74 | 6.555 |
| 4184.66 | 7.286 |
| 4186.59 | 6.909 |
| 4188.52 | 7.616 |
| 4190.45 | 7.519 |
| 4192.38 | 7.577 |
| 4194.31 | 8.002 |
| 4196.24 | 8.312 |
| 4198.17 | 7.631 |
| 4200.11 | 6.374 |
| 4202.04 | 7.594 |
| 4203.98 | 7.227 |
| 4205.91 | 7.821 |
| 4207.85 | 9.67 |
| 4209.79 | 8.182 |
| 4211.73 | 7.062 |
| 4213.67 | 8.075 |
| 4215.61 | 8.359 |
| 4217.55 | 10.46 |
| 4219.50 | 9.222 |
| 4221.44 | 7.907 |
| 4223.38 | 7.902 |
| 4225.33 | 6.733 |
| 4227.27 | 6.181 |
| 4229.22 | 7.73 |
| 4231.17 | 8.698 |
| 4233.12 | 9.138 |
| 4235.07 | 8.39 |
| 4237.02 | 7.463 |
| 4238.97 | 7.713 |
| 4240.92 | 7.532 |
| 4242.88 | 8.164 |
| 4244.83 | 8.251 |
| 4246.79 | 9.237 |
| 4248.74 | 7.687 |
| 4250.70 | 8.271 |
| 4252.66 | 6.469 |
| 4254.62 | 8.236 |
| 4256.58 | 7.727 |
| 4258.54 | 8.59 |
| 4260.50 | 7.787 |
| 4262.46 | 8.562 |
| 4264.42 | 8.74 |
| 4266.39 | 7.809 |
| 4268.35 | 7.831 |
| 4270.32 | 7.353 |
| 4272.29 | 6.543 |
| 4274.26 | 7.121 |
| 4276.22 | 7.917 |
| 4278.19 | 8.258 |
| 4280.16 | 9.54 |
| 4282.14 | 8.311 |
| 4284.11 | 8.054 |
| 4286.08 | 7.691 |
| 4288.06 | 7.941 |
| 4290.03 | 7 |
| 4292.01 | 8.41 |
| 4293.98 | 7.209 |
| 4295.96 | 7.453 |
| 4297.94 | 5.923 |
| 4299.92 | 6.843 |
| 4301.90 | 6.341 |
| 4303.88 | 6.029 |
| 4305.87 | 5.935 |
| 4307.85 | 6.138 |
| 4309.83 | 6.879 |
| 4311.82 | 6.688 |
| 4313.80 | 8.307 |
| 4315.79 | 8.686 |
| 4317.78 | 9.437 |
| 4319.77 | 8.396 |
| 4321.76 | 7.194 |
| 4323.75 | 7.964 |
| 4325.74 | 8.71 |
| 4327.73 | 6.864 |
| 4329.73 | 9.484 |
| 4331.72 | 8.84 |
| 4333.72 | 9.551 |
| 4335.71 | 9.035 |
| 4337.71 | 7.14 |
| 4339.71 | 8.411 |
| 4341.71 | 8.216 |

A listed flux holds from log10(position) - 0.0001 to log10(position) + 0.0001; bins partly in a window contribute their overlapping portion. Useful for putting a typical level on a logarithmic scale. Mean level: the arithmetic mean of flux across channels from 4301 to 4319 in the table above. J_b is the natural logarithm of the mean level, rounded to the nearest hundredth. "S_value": 1.97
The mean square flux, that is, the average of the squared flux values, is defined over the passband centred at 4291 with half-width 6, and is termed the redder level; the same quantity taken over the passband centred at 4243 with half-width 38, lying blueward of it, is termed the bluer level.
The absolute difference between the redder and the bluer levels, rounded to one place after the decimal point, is 7.5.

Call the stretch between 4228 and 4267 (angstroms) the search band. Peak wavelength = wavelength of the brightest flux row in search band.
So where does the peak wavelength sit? 4246.79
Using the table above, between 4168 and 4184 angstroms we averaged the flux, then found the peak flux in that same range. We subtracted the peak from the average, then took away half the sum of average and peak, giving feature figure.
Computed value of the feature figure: -9.5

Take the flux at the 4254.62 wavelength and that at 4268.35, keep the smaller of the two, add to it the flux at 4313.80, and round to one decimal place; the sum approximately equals 16.1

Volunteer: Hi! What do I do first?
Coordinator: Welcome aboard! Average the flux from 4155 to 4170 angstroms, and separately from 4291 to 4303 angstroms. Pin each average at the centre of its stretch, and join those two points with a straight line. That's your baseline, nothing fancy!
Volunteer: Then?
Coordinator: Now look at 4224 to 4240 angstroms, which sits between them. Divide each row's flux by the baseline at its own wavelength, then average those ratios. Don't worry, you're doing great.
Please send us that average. 1.05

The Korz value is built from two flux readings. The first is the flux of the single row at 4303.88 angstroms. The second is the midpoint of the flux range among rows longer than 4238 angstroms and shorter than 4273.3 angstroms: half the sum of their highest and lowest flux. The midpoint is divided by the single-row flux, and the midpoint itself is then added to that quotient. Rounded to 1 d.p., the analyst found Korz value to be 9.2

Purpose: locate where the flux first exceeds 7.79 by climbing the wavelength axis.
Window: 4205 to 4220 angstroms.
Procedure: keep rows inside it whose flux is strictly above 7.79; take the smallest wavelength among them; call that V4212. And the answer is 4205.91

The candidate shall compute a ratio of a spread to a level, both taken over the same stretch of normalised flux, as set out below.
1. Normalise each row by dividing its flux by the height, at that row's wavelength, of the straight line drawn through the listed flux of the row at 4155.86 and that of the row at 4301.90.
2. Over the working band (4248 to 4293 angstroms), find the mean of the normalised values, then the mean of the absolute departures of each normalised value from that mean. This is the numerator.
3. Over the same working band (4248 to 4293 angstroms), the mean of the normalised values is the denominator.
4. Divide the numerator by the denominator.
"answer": 0.069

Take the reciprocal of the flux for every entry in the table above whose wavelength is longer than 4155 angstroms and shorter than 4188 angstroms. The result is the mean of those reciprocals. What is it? 0.136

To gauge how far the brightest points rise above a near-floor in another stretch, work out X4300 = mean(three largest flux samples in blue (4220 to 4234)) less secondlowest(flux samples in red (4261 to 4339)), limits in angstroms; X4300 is 2.65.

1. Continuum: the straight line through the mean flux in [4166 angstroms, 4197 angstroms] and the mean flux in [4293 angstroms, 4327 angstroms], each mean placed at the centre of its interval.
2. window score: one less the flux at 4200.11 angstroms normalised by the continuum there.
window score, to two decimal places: 0.15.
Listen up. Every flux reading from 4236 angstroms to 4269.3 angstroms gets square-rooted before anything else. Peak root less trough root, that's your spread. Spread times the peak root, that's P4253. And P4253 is 1.51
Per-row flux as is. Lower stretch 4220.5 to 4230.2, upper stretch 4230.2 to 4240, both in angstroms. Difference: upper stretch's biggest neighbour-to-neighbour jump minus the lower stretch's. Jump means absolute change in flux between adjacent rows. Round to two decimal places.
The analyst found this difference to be -0.62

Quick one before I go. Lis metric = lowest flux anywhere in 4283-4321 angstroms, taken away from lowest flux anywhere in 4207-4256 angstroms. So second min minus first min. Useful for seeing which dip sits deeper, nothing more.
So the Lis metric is 0.26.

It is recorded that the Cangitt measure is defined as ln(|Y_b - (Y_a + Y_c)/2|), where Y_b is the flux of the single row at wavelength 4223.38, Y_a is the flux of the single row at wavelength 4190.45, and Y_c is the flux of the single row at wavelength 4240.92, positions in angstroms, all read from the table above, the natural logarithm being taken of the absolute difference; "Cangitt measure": -1.0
